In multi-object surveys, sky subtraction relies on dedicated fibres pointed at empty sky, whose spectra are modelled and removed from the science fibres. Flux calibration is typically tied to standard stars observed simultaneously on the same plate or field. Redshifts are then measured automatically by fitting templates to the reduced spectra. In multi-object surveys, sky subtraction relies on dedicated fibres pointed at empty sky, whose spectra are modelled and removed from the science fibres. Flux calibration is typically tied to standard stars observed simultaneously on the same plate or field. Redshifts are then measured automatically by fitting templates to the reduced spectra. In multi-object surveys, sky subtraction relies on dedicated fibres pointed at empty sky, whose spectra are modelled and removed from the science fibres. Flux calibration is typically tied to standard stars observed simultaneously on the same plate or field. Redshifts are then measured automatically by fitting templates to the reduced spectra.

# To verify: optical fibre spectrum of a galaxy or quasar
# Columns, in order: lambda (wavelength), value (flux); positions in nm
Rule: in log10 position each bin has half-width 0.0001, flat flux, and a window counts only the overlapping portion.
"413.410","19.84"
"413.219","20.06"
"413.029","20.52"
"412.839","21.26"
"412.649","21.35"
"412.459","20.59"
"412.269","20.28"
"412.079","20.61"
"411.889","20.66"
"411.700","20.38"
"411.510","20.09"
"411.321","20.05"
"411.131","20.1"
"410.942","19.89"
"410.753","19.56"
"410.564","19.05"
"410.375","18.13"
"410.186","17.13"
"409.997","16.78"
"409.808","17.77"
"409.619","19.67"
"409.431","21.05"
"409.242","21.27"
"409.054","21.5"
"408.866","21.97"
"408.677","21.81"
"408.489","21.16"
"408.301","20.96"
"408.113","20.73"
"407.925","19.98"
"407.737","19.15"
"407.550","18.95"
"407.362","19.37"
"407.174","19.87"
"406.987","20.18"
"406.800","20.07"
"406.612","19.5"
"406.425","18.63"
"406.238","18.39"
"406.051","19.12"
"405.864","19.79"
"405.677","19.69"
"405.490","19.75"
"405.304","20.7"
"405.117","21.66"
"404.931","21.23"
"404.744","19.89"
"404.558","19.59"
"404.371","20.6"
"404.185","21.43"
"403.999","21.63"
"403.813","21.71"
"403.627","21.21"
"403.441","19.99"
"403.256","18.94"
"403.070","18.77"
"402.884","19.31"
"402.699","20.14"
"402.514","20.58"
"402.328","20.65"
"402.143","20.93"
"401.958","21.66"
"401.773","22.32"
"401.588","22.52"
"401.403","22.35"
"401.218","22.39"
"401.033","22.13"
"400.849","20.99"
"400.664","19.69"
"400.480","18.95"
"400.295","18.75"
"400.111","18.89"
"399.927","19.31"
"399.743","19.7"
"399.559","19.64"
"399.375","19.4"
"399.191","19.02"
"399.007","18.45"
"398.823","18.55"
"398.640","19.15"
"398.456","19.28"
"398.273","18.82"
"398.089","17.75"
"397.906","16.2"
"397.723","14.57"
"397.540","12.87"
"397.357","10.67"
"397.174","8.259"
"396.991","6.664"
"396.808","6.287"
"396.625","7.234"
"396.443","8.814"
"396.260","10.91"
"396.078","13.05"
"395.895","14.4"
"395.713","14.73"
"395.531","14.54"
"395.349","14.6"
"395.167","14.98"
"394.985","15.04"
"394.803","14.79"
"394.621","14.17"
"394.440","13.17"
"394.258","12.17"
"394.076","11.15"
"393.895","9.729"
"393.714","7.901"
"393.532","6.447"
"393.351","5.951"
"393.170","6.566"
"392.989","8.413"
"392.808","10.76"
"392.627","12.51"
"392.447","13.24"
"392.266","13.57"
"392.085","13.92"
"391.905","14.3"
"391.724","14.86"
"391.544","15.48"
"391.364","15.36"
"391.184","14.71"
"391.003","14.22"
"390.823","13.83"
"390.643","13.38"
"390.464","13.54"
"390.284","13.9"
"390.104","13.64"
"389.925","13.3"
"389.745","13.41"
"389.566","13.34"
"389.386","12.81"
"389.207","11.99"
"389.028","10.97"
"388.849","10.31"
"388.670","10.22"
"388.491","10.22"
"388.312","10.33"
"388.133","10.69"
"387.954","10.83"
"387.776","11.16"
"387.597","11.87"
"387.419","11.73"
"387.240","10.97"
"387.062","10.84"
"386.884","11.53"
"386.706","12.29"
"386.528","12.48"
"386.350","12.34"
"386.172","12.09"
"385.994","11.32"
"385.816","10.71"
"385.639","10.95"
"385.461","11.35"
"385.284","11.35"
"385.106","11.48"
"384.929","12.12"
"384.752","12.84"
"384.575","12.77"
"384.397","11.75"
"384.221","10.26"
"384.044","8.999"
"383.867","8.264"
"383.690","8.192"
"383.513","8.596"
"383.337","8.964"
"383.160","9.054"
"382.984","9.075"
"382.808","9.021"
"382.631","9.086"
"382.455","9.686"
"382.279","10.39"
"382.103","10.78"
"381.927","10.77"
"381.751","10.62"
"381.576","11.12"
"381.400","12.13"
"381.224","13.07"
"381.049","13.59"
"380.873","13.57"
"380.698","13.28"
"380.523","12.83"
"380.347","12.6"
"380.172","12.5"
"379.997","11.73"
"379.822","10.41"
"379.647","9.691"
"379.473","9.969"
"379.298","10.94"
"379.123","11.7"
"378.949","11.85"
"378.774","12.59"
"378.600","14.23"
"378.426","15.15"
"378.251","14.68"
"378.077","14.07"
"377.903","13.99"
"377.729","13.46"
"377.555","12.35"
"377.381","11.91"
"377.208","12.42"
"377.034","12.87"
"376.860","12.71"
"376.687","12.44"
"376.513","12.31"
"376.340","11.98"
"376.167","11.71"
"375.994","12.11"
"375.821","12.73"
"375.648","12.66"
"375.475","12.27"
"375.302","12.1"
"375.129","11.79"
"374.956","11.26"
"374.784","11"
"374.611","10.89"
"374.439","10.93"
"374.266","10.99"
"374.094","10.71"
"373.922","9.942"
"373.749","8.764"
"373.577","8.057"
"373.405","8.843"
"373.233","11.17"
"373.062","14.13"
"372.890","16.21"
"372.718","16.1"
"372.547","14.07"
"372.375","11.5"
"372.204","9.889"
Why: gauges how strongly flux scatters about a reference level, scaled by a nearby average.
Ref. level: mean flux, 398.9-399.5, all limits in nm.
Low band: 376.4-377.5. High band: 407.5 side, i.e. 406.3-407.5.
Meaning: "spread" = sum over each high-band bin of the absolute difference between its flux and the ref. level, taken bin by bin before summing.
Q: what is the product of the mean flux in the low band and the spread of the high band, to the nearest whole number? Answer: 56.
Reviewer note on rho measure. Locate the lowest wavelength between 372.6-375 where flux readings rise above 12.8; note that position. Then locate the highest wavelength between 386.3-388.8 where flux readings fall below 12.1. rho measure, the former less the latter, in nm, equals -15.95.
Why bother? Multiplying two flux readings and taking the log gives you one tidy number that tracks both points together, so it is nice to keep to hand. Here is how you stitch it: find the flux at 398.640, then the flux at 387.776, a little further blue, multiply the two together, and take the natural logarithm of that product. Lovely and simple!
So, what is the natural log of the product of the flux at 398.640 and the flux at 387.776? 5.4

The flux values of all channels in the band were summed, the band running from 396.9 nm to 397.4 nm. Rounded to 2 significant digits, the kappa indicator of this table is 26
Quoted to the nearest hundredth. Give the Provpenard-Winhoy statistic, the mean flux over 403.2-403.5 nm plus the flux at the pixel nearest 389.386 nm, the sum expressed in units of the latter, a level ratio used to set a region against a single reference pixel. 2.52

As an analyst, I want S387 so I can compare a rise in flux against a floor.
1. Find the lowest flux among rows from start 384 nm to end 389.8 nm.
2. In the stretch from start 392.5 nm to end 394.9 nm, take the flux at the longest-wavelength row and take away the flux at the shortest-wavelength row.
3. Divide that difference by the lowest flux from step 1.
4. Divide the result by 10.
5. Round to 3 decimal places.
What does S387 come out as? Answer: 0.025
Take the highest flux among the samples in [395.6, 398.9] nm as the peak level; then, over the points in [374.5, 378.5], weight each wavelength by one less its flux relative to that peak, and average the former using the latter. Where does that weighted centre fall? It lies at 376.36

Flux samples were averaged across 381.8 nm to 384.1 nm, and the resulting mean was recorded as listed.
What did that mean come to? 9.3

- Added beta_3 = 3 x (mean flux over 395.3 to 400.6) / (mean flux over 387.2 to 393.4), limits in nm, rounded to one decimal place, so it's 3.7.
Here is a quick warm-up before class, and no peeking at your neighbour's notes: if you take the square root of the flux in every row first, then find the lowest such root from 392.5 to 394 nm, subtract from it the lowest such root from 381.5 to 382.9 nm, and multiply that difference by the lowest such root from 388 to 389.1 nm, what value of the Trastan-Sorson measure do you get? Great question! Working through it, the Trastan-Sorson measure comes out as -1.8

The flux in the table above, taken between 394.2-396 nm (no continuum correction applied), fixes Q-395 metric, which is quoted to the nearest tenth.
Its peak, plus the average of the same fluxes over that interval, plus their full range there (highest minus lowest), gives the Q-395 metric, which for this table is 32.2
